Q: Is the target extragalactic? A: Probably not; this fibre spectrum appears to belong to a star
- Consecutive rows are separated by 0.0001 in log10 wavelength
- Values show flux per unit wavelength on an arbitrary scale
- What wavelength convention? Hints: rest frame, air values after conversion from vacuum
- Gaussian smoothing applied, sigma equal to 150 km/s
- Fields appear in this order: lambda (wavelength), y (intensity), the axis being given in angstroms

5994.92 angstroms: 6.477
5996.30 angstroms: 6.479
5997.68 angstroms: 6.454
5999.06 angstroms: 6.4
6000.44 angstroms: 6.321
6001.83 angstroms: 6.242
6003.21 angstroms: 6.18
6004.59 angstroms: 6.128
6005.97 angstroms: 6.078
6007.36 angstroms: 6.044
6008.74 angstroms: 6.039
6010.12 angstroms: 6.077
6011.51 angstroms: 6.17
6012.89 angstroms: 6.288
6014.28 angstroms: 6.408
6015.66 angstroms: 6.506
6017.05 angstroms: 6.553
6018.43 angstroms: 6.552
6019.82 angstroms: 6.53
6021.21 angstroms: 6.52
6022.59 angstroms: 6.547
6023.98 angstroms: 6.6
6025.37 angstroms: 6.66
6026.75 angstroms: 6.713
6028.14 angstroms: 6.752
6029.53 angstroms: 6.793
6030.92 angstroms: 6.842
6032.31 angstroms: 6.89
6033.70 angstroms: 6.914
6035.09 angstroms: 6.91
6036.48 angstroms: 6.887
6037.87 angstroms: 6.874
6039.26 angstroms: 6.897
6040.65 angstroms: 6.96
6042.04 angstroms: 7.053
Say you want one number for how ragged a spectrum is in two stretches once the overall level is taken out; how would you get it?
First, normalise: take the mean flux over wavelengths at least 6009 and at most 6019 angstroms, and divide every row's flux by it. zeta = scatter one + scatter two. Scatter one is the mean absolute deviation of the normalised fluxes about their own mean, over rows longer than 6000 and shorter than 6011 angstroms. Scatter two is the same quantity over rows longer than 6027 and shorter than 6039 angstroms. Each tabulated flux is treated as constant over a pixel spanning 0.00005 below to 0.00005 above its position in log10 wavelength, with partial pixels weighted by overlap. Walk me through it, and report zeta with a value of 0.0202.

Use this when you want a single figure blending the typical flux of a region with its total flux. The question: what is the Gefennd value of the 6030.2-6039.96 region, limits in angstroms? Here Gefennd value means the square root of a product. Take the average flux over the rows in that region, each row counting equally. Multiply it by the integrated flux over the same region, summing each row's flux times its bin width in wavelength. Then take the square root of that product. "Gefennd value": 21.5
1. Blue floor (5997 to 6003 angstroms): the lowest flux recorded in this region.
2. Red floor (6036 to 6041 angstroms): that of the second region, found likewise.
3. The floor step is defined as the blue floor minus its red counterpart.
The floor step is -0.63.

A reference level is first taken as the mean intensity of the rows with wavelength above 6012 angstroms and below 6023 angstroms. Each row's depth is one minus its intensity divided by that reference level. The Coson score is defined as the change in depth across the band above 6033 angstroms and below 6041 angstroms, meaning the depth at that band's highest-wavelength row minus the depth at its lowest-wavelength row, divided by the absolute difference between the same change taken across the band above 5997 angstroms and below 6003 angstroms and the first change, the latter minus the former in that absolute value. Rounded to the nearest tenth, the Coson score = -0.2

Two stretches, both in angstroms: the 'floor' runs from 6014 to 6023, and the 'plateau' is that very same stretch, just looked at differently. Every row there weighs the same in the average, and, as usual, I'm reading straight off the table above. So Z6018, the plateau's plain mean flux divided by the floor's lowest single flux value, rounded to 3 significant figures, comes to 1.02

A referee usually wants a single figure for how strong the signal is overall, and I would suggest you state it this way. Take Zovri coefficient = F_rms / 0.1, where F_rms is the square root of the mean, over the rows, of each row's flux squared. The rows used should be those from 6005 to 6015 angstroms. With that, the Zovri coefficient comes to 61.6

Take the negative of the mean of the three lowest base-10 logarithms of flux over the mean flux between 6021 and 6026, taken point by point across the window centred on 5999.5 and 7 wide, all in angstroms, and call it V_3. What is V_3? 0.018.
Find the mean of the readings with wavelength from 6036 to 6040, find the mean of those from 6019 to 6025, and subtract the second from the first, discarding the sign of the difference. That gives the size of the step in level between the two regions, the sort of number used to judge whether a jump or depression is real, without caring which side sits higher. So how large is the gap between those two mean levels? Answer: 0.34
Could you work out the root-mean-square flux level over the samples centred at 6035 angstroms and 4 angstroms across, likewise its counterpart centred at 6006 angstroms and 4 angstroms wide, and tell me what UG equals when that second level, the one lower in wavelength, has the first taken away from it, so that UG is -0.8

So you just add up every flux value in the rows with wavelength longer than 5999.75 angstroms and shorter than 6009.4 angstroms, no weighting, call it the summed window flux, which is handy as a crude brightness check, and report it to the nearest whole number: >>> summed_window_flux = 43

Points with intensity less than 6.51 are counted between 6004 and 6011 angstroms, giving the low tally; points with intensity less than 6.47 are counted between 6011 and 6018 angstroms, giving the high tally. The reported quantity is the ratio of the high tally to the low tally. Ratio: 0.60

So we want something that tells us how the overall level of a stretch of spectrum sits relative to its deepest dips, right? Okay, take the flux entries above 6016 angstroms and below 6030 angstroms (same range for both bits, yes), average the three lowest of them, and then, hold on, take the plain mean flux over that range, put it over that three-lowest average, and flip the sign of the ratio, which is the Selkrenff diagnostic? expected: -1.01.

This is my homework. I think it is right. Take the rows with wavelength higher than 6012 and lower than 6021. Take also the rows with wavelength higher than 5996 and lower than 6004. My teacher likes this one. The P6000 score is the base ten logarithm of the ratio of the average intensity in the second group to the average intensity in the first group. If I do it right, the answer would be -0.009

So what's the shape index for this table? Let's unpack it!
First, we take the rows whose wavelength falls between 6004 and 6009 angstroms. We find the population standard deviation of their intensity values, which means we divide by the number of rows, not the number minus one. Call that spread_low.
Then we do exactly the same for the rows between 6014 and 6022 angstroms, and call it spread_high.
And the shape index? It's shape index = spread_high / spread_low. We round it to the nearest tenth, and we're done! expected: 1.4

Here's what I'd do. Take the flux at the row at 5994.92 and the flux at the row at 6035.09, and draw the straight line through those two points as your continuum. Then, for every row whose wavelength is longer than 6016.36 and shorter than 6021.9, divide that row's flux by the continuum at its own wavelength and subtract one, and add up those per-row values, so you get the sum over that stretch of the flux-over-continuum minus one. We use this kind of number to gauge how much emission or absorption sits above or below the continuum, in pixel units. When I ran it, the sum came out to -0.12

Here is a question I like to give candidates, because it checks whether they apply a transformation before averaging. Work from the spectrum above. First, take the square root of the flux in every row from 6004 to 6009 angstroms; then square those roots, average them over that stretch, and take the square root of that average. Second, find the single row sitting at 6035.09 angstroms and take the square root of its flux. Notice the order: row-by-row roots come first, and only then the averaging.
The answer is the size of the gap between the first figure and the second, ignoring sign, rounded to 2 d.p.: 0.16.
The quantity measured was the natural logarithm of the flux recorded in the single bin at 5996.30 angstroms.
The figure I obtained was 1.87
